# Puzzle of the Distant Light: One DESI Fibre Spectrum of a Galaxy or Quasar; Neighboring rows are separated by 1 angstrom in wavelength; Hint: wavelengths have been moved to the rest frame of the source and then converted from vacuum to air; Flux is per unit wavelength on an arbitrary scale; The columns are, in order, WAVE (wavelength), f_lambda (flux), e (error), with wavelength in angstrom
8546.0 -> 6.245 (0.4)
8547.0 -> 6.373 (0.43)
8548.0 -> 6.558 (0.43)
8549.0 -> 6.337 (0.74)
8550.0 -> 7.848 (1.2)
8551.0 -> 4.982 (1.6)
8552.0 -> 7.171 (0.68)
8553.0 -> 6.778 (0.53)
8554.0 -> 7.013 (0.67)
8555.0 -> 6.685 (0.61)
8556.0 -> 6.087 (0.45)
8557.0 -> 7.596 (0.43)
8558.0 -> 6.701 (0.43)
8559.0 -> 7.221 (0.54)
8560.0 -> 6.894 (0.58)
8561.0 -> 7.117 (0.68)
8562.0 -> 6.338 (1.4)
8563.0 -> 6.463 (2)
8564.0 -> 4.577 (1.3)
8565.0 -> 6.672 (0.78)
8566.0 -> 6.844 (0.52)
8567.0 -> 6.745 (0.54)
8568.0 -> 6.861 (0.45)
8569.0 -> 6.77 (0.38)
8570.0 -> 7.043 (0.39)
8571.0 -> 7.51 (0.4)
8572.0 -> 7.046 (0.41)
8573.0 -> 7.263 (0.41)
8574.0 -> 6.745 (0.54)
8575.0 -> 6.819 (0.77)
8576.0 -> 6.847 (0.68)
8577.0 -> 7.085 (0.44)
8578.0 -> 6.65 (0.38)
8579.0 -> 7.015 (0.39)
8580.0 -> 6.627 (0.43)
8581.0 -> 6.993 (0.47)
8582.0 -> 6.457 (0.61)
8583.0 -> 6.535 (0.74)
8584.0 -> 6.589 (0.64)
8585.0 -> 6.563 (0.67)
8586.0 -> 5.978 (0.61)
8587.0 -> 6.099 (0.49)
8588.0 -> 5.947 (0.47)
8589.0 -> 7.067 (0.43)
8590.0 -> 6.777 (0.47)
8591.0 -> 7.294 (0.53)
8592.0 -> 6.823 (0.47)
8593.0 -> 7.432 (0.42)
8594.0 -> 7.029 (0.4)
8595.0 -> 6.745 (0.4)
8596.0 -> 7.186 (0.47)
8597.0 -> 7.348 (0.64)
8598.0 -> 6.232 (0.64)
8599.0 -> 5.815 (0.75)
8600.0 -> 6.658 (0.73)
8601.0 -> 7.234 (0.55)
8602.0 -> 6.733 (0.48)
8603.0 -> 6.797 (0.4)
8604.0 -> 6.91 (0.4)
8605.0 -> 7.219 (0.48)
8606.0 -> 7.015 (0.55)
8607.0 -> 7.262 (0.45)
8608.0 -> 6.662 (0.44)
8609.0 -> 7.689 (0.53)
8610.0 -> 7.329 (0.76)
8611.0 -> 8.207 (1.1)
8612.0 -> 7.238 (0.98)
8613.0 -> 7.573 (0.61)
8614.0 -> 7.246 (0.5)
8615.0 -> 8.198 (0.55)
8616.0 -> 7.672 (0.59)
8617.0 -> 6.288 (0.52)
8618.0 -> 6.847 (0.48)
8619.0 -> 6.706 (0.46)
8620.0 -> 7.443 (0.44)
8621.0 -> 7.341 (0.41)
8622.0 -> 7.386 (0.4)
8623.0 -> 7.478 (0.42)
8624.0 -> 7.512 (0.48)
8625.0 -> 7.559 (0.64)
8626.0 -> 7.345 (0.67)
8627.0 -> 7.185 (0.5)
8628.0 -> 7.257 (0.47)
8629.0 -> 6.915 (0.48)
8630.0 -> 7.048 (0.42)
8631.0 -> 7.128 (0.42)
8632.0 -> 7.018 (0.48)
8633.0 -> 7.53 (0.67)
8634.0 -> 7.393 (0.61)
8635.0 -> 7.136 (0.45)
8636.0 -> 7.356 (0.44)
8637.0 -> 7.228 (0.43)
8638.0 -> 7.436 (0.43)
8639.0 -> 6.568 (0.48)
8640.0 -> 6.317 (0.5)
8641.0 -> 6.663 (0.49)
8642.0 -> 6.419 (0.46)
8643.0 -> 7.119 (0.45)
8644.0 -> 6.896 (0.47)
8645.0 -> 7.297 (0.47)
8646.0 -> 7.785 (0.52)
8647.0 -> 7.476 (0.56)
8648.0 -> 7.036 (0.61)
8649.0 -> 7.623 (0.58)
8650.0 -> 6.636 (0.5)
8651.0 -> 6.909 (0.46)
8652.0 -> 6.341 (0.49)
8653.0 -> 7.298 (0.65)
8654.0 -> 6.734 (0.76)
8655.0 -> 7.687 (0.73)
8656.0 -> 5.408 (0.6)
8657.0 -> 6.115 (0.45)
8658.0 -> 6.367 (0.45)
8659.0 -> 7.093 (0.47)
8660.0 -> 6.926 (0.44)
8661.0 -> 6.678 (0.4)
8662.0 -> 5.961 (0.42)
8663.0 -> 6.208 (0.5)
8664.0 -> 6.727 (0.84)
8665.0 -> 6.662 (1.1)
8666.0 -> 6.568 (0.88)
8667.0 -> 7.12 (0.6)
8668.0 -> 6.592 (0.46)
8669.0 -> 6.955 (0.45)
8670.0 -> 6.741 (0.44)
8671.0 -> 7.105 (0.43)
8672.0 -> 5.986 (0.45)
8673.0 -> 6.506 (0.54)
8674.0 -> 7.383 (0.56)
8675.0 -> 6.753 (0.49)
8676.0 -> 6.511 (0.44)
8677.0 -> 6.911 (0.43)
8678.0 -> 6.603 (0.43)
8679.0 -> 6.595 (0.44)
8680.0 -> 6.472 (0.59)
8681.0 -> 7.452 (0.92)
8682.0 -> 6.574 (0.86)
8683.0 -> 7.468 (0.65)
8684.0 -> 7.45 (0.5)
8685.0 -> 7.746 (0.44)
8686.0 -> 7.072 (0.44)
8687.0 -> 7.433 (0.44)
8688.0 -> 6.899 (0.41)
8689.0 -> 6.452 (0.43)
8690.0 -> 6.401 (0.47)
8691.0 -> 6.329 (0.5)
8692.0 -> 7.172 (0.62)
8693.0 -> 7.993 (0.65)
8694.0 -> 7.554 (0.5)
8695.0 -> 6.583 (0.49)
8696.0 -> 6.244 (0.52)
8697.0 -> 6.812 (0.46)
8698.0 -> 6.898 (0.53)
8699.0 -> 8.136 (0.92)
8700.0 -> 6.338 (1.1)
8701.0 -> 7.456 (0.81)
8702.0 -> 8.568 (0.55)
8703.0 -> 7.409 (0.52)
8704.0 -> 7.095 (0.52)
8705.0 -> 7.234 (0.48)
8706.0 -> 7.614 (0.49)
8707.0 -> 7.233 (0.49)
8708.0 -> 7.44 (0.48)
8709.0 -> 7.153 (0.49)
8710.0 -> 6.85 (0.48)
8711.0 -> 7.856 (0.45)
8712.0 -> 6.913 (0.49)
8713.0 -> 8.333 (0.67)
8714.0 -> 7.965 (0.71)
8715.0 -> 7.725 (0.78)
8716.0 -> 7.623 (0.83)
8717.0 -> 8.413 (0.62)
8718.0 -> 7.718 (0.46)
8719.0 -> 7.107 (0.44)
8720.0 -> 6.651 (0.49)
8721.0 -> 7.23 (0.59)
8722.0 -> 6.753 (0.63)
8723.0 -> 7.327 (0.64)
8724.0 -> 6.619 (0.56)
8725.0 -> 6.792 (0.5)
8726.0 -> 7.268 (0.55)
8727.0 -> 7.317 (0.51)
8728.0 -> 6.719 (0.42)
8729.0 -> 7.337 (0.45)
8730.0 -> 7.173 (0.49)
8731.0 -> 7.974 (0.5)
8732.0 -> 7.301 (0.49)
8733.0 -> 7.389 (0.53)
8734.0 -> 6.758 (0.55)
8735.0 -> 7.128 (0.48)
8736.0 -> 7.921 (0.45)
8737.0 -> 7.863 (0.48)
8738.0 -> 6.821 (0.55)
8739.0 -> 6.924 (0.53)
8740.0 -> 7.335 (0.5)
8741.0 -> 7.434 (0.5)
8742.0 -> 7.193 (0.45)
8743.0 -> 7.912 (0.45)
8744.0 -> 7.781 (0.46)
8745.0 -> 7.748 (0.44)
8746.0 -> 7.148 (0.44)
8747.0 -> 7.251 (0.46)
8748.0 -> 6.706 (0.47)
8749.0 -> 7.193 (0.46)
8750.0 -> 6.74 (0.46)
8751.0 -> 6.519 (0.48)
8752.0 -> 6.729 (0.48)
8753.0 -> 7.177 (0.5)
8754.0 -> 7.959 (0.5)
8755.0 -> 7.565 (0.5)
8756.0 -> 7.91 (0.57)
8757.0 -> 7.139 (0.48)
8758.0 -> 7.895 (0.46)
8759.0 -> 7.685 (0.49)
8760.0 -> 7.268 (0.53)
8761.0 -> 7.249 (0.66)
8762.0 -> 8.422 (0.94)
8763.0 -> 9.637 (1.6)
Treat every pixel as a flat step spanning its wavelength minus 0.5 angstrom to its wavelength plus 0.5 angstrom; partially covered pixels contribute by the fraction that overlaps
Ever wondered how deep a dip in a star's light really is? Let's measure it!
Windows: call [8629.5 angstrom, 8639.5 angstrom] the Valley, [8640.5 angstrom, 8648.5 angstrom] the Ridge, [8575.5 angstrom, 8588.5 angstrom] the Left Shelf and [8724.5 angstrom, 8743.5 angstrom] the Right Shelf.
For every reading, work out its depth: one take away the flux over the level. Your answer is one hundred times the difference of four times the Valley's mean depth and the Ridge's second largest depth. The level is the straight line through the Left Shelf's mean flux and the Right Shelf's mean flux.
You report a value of -24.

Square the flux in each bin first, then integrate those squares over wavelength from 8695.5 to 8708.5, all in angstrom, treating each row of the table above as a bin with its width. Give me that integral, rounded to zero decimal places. 692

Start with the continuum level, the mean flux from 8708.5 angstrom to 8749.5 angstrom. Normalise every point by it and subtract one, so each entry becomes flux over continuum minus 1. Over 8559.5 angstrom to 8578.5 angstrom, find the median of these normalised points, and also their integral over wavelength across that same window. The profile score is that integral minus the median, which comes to -1.4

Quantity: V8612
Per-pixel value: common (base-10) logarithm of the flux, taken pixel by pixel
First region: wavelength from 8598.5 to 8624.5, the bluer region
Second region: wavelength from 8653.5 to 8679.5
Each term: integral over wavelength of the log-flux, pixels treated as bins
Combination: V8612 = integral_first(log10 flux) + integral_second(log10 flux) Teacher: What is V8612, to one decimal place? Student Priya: 43.6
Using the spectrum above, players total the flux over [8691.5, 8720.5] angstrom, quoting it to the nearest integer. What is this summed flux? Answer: 214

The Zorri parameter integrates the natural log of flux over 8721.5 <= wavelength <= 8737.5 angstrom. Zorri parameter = 31.6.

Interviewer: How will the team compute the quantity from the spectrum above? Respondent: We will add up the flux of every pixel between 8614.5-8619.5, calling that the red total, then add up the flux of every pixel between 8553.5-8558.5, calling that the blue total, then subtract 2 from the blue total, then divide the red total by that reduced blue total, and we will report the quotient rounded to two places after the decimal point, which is 1.11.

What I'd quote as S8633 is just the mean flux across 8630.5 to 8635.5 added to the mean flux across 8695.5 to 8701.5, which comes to 14.2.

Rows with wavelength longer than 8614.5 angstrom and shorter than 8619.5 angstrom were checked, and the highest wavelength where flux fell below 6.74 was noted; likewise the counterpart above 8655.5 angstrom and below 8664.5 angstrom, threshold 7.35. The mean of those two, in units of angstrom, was 8641.5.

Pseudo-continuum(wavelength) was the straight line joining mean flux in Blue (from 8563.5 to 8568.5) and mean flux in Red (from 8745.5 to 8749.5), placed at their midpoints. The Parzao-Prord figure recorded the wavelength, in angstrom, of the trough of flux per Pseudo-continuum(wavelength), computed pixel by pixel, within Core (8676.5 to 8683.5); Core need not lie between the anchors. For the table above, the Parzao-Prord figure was 8680.0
